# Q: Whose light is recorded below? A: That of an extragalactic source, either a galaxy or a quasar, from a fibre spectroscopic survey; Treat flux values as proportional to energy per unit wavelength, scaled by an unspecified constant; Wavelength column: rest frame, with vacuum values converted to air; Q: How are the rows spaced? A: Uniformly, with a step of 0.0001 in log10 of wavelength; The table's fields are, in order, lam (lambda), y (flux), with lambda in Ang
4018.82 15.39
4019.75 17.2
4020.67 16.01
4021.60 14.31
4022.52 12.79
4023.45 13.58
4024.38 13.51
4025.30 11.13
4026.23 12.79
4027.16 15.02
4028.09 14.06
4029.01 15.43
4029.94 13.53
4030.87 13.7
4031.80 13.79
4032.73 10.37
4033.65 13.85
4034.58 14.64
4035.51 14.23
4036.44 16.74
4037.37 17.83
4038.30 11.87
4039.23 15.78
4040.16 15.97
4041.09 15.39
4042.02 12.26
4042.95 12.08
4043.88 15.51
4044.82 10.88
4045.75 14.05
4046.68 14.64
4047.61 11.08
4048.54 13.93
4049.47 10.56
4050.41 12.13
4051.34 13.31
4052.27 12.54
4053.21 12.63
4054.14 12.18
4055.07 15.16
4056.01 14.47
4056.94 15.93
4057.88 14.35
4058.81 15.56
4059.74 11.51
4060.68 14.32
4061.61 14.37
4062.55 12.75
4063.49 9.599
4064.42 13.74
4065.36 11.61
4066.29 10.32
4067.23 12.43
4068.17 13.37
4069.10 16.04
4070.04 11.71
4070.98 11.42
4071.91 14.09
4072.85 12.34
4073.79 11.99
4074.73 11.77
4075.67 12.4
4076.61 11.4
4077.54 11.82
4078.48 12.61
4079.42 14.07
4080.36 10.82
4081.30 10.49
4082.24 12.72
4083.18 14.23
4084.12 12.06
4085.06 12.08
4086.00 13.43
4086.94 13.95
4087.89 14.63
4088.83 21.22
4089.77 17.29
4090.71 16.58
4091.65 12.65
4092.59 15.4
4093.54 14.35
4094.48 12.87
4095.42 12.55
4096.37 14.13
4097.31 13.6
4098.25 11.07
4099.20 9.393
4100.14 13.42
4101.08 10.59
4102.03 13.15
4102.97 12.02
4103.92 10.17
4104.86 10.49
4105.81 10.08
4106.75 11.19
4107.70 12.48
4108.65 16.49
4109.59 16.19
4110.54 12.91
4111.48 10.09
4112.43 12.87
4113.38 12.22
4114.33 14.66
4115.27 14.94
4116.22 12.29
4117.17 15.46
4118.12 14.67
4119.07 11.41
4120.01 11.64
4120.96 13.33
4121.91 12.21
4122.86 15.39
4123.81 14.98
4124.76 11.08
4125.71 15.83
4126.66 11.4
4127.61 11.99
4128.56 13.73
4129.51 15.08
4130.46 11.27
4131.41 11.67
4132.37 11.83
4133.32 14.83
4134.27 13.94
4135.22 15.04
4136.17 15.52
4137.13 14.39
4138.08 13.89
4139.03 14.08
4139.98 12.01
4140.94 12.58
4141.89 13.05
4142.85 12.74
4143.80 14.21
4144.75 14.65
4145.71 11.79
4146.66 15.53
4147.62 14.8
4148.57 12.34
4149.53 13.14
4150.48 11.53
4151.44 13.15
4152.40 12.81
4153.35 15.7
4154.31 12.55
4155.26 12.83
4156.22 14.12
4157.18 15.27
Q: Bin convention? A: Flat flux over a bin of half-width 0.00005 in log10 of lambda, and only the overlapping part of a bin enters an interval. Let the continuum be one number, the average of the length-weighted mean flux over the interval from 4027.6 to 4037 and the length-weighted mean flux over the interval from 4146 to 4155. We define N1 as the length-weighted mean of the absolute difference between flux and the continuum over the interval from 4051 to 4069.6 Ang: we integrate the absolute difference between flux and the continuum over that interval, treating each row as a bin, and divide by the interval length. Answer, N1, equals 1.47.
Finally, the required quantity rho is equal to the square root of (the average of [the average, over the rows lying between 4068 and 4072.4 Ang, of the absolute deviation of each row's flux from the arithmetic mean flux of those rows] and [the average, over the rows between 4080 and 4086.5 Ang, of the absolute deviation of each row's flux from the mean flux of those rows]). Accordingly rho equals 1.10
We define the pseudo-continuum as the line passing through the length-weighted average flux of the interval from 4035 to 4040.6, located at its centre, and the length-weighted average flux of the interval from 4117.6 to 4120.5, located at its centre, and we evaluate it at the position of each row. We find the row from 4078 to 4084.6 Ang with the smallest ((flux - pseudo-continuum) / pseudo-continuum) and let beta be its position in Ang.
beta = 4081.30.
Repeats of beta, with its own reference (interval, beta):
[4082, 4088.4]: 4084.12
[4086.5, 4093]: 4091.65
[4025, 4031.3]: 4025.30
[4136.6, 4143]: 4139.98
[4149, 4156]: 4150.48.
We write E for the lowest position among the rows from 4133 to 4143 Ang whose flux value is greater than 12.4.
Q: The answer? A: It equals 4133.32 Ang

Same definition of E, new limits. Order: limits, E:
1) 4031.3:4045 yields 4031.80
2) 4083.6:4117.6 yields 4086.00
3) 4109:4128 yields 4109.59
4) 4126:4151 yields 4128.56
